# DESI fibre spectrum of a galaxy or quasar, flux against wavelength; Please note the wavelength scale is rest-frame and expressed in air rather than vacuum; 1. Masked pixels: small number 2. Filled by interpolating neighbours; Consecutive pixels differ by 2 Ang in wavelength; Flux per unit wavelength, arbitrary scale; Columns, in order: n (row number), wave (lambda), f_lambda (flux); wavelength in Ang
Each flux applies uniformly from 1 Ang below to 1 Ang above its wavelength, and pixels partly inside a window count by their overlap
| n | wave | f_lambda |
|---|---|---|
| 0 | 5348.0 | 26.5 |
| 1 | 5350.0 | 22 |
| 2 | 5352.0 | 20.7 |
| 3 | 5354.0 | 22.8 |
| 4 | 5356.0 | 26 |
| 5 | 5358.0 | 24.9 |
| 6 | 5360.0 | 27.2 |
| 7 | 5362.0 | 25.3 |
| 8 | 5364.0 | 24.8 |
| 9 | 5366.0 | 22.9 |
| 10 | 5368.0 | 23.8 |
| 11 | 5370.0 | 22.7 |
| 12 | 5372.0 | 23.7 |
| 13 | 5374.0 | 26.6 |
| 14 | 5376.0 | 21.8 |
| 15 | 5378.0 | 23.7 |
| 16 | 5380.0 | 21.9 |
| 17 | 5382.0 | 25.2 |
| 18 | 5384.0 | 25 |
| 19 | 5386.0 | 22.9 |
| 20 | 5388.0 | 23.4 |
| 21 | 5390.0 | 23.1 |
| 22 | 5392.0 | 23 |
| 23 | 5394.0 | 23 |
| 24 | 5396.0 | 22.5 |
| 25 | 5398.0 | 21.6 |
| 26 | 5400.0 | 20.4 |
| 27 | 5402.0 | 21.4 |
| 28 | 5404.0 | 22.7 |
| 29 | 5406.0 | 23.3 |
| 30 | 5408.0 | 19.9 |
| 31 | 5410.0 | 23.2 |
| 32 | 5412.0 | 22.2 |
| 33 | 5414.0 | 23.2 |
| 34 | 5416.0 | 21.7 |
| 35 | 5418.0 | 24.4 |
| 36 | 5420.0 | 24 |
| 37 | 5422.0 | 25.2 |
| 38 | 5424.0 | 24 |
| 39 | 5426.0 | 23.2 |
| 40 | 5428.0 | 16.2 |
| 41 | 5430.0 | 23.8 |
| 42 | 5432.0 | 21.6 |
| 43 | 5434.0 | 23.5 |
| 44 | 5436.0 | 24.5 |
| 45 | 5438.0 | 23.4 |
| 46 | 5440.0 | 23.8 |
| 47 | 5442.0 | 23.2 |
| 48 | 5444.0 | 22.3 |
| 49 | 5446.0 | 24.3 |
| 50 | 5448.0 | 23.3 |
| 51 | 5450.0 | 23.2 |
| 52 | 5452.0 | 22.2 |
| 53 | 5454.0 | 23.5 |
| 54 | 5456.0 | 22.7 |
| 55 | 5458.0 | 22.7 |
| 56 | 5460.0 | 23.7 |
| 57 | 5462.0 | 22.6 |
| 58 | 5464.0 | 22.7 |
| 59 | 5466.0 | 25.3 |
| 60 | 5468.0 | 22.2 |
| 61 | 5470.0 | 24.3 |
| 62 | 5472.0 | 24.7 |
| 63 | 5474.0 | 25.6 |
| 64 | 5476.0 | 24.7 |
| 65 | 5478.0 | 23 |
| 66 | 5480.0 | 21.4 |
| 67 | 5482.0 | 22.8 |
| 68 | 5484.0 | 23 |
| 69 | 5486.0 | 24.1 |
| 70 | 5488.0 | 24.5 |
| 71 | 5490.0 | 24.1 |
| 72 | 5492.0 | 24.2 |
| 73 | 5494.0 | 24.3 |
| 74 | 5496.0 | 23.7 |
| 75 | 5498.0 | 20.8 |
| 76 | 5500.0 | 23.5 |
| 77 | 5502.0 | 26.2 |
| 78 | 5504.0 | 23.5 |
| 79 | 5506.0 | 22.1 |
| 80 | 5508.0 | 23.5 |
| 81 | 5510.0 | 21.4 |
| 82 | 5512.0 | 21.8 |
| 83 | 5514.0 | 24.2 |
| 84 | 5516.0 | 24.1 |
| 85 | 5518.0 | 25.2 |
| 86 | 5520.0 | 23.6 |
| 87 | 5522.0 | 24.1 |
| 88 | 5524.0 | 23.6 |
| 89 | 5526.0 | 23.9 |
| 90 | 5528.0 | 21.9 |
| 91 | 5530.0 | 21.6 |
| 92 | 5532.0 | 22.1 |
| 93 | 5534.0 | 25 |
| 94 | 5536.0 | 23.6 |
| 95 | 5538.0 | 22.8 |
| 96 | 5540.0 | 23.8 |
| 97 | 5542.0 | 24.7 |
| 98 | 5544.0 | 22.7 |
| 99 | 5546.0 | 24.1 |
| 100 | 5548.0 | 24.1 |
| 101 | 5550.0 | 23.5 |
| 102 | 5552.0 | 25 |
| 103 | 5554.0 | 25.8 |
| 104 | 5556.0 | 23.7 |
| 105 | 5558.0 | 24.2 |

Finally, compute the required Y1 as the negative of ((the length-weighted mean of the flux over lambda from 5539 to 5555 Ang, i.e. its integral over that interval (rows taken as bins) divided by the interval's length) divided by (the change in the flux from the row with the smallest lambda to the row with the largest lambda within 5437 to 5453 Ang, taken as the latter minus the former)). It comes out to 20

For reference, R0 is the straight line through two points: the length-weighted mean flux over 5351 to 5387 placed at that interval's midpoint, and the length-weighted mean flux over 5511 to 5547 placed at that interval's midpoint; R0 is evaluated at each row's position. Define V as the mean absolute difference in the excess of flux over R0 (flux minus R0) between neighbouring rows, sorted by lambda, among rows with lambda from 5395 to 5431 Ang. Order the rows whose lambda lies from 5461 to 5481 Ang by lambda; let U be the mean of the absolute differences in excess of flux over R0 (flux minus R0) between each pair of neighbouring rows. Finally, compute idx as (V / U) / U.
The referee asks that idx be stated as 0.96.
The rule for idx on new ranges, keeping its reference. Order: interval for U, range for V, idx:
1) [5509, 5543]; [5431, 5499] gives 0.97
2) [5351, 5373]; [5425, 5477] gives 0.64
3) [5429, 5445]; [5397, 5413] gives 1.26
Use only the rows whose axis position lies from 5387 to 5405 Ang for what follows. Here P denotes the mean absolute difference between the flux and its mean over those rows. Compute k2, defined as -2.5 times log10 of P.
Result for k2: 0.2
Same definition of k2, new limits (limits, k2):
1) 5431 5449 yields 0.5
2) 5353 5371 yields -0.3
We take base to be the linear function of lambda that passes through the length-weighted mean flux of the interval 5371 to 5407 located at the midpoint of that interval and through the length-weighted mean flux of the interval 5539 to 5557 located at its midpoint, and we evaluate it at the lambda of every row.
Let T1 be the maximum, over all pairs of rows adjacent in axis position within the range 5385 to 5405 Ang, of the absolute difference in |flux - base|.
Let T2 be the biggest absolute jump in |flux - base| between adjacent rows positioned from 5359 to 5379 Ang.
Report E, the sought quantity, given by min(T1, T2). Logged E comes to 1.3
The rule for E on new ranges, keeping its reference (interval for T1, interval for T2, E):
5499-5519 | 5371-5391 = 2.1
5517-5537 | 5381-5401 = 1.8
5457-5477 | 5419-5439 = 0.9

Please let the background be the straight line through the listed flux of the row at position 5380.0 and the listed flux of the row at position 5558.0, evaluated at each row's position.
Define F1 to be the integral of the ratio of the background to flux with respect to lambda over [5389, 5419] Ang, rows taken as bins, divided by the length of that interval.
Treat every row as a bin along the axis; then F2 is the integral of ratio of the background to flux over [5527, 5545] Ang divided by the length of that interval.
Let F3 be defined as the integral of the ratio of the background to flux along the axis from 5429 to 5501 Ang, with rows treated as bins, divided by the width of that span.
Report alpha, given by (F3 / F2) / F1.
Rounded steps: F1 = 1.00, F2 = 1.04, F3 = 0.984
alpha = 0.95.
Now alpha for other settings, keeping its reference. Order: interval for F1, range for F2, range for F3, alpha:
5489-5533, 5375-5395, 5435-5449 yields 1.01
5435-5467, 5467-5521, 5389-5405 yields 1.02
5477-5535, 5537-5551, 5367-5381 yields 0.91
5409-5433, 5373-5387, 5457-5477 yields 1.05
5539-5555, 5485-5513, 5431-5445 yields 0.98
